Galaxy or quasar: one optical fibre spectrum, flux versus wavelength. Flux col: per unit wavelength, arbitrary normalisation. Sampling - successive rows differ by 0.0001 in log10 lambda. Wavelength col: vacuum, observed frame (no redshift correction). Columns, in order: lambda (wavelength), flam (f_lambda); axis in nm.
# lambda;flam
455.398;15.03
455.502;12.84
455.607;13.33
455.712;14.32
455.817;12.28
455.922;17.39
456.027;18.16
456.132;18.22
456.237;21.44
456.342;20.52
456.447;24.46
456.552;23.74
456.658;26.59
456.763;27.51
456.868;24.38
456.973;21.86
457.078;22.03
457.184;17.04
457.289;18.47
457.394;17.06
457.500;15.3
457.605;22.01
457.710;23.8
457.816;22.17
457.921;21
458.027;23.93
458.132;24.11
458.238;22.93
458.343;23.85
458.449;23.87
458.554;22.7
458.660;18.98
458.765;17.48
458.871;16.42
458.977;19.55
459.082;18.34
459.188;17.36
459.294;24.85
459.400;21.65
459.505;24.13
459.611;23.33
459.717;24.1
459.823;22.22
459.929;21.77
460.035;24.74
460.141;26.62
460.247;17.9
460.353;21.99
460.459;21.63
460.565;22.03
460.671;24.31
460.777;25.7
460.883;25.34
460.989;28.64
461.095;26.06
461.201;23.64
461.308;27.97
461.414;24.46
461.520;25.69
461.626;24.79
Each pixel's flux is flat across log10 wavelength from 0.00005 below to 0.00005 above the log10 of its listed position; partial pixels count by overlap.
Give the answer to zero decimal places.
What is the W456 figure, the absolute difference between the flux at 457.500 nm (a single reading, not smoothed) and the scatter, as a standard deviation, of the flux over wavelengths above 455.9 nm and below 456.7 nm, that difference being 12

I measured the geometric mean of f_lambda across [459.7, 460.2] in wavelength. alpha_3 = 23.8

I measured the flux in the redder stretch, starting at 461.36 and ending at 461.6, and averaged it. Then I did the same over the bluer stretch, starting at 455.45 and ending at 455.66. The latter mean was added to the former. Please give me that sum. 38.2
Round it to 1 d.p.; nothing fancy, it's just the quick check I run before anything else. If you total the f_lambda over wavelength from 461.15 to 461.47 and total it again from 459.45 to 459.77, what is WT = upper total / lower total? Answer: 1.1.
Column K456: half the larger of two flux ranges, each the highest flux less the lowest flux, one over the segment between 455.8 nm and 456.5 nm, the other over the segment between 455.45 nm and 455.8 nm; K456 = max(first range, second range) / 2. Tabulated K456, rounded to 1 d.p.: 6.1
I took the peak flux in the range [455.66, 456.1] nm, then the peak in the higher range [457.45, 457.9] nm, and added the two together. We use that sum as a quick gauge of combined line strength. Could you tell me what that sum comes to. 42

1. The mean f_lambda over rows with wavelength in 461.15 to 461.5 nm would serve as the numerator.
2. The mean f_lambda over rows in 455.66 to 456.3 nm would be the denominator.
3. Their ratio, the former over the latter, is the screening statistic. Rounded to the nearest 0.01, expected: 1.49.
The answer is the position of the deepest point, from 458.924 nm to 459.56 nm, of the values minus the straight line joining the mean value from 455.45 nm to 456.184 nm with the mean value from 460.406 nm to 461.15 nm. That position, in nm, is 459.188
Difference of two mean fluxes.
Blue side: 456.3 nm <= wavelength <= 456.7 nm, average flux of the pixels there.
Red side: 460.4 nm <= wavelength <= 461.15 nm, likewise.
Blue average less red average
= -1.0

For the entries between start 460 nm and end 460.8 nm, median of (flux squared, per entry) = 538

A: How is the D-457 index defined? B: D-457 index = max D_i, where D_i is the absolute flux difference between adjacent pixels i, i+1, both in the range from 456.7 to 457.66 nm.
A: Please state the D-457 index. 7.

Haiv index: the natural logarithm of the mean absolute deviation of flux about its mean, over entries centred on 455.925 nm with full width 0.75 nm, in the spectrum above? 0.99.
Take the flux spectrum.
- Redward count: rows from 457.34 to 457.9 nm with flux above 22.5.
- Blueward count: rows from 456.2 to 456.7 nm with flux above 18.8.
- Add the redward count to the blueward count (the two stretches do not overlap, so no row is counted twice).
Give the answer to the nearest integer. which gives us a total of 6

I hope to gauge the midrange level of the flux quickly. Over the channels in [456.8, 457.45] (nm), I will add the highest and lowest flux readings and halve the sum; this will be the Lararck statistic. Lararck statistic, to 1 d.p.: 20.7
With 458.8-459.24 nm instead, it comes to 18.0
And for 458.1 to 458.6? 23.4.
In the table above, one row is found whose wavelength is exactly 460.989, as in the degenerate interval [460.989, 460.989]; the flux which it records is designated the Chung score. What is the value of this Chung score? 28.64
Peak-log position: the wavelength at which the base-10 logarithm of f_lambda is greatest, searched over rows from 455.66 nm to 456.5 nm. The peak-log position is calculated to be 456.447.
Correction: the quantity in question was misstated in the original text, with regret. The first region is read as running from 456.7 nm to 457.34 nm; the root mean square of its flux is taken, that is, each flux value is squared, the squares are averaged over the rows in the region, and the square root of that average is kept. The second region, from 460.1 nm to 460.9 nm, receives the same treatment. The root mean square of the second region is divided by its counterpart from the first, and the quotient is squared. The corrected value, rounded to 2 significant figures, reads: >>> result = 1.1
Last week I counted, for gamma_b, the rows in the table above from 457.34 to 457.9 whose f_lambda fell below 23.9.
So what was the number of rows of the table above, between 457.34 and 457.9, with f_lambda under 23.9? 5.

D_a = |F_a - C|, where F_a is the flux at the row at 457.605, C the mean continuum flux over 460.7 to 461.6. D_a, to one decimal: 3.9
